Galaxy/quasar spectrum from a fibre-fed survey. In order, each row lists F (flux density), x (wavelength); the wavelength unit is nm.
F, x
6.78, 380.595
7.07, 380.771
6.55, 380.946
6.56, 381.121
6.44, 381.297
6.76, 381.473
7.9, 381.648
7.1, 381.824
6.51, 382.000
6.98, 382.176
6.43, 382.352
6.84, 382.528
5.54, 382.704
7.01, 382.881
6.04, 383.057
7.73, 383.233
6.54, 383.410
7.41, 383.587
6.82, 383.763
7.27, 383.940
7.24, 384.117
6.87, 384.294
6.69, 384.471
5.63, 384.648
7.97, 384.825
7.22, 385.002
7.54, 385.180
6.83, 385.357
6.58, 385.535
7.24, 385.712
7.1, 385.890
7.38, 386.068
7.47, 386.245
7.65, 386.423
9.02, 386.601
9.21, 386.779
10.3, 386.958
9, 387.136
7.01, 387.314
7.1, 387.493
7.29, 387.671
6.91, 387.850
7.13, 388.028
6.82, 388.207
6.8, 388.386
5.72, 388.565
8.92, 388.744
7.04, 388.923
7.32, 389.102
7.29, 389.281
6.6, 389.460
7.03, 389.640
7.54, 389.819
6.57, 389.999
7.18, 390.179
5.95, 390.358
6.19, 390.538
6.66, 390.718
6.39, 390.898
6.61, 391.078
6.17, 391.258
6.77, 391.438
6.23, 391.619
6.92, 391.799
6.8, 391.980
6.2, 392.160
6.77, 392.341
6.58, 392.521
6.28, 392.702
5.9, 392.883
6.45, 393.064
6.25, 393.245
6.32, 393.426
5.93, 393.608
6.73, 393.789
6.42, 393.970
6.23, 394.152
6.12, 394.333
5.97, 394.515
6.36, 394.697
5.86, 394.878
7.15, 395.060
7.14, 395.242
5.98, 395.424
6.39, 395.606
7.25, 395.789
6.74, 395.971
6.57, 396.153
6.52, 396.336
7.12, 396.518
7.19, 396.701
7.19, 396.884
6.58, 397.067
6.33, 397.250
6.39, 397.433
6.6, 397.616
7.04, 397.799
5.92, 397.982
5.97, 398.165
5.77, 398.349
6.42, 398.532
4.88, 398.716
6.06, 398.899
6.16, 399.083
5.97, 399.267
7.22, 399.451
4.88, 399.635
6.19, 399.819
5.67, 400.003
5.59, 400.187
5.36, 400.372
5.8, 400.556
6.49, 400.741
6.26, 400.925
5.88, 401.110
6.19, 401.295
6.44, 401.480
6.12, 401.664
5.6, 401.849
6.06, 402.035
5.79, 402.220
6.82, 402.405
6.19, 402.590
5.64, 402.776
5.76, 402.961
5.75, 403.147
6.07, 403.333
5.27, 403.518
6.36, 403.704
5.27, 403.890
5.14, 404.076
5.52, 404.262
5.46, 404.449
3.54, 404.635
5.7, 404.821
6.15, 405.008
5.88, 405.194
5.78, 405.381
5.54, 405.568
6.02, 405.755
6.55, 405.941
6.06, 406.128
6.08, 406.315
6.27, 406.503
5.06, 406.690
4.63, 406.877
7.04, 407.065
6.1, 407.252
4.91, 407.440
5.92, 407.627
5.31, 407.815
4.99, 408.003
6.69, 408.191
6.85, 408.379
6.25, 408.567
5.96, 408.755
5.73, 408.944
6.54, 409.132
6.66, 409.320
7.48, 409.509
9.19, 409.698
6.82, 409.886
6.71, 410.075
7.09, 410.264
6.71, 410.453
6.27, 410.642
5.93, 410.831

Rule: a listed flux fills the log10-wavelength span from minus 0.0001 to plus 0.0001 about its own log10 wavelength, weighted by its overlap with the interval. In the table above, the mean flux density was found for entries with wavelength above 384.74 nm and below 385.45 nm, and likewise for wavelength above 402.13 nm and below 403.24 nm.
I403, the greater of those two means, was 7.4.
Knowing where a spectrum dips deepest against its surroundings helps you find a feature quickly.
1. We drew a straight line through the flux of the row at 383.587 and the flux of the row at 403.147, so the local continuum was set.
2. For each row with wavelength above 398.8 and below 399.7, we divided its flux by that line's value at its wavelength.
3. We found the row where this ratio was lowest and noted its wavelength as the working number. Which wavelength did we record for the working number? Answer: 399.635 nm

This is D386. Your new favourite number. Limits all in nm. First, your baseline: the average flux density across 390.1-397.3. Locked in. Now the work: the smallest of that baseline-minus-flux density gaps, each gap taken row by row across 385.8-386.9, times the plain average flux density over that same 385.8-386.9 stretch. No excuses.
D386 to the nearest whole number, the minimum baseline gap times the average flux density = -22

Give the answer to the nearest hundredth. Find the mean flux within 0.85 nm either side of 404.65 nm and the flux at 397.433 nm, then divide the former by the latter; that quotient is 0.84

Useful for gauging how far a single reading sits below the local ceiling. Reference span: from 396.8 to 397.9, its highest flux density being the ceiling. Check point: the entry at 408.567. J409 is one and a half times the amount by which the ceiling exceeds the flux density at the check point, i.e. 1.4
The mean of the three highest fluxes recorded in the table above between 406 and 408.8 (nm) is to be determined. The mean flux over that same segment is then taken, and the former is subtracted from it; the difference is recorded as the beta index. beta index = -1.0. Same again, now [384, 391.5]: -2.3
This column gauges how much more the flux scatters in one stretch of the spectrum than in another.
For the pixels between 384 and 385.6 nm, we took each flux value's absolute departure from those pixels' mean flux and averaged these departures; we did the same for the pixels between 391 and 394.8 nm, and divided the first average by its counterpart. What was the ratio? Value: 1.93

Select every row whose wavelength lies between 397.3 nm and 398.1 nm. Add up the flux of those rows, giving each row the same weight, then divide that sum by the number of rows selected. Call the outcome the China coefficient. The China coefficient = 6.5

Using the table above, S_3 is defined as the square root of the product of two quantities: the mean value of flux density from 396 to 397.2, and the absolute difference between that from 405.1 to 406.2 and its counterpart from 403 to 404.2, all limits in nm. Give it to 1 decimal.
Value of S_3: 1.5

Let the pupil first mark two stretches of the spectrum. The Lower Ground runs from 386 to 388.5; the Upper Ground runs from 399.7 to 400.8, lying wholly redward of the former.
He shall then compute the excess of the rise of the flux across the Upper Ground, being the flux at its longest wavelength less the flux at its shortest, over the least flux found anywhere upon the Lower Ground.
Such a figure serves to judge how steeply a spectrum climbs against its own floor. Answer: -6.50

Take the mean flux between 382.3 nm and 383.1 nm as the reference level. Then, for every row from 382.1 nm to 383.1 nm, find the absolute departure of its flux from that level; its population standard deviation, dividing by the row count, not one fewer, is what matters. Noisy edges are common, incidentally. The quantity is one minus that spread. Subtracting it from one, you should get 0.75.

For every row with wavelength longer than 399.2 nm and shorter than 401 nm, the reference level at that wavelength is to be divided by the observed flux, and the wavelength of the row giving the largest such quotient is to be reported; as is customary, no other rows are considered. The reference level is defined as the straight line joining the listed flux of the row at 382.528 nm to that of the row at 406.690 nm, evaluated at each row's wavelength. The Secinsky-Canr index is 399.635 nm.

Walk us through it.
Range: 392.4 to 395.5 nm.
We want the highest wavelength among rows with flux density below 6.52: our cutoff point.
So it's 395.424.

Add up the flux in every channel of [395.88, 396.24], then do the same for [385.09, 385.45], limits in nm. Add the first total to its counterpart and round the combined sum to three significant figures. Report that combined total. 27.7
